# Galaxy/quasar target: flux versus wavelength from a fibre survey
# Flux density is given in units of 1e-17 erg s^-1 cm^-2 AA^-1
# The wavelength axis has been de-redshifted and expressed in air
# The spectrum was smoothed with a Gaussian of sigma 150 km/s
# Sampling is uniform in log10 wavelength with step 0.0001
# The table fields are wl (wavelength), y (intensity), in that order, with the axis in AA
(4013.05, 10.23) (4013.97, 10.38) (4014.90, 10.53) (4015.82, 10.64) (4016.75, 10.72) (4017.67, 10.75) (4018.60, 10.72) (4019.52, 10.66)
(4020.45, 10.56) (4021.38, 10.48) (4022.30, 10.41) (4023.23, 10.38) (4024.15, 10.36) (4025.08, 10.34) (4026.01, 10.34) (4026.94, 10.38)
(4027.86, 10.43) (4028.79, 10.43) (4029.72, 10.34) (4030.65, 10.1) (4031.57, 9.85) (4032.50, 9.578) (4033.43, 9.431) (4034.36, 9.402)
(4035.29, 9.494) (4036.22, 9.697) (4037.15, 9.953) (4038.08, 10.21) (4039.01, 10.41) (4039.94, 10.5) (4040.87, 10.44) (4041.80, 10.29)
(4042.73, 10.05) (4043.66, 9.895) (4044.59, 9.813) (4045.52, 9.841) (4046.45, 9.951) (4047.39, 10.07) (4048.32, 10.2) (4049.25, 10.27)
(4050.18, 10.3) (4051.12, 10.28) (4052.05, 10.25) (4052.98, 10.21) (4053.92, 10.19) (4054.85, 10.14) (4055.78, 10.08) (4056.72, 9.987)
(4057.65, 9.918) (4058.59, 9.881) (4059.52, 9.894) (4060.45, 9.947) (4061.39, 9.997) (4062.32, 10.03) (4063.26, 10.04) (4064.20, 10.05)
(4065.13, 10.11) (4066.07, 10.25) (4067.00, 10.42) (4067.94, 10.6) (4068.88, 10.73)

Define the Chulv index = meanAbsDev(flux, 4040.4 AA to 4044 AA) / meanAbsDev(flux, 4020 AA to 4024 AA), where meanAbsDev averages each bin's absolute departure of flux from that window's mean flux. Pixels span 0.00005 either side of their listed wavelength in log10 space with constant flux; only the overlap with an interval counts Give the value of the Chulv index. 3.1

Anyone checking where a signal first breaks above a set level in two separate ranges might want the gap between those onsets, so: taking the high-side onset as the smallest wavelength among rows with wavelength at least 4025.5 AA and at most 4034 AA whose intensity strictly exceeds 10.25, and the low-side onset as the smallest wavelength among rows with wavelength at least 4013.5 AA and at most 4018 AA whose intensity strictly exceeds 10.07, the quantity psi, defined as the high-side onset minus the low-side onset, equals 12.0 AA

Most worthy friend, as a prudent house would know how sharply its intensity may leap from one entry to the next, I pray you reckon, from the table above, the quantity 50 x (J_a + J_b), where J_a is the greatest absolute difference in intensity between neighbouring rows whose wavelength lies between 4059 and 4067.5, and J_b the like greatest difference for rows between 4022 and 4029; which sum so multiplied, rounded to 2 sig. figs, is 11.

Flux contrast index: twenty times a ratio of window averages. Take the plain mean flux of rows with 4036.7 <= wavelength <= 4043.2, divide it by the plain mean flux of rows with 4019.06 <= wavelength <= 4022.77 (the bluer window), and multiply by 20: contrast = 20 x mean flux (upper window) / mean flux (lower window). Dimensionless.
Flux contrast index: 19.5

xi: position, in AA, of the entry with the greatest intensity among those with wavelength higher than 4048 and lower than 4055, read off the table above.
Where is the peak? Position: 4050.18 AA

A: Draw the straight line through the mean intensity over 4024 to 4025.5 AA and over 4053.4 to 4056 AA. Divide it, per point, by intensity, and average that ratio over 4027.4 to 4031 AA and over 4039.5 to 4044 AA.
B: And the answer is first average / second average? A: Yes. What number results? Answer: 1.00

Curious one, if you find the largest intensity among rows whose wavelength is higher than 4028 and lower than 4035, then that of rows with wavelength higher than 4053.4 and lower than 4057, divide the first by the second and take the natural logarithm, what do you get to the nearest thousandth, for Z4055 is 0.023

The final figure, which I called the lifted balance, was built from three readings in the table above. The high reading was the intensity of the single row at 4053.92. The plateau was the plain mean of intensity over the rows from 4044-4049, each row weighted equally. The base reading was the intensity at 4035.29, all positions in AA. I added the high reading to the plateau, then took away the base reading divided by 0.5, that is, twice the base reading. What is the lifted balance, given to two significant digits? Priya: 1.2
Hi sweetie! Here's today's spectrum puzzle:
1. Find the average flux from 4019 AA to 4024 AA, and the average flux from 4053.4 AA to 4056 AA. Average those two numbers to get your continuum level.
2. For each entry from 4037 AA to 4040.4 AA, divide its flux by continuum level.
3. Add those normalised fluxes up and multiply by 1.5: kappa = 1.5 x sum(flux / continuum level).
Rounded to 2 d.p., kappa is 5.97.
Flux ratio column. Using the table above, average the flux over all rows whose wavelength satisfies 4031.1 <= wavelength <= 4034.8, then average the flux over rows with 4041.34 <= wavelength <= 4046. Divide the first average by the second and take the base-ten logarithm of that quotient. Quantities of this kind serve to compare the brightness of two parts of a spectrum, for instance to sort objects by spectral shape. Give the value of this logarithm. -0.018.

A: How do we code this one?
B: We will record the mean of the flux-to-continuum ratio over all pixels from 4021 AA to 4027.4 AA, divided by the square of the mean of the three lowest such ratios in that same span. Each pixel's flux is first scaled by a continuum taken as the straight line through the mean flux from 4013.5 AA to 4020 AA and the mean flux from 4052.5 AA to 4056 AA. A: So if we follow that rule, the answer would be 1.02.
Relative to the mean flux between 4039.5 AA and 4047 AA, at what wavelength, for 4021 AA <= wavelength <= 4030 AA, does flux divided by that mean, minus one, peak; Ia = 4021.38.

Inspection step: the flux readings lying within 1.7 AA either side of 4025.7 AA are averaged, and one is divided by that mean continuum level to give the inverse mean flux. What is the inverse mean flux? 0.097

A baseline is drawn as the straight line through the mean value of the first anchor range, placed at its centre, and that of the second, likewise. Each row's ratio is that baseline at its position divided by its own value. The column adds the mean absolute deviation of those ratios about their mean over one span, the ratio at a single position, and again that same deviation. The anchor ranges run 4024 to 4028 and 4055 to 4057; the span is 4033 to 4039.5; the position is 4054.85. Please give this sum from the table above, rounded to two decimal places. 1.07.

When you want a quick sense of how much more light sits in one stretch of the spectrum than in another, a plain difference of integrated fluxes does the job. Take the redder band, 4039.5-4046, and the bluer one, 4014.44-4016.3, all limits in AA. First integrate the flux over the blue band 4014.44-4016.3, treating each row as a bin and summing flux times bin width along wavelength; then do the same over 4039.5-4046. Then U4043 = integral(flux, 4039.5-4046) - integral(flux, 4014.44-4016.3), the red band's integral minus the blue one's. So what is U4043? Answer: 46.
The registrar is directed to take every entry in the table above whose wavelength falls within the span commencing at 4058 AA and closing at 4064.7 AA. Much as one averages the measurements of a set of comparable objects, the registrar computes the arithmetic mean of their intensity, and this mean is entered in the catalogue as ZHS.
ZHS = 9.98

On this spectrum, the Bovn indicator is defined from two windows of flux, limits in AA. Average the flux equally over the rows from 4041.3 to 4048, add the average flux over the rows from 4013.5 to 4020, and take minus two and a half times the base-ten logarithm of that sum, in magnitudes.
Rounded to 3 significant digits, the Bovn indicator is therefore -3.29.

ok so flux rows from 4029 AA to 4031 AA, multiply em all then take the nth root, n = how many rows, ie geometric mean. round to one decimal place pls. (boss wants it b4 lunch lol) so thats 10.2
